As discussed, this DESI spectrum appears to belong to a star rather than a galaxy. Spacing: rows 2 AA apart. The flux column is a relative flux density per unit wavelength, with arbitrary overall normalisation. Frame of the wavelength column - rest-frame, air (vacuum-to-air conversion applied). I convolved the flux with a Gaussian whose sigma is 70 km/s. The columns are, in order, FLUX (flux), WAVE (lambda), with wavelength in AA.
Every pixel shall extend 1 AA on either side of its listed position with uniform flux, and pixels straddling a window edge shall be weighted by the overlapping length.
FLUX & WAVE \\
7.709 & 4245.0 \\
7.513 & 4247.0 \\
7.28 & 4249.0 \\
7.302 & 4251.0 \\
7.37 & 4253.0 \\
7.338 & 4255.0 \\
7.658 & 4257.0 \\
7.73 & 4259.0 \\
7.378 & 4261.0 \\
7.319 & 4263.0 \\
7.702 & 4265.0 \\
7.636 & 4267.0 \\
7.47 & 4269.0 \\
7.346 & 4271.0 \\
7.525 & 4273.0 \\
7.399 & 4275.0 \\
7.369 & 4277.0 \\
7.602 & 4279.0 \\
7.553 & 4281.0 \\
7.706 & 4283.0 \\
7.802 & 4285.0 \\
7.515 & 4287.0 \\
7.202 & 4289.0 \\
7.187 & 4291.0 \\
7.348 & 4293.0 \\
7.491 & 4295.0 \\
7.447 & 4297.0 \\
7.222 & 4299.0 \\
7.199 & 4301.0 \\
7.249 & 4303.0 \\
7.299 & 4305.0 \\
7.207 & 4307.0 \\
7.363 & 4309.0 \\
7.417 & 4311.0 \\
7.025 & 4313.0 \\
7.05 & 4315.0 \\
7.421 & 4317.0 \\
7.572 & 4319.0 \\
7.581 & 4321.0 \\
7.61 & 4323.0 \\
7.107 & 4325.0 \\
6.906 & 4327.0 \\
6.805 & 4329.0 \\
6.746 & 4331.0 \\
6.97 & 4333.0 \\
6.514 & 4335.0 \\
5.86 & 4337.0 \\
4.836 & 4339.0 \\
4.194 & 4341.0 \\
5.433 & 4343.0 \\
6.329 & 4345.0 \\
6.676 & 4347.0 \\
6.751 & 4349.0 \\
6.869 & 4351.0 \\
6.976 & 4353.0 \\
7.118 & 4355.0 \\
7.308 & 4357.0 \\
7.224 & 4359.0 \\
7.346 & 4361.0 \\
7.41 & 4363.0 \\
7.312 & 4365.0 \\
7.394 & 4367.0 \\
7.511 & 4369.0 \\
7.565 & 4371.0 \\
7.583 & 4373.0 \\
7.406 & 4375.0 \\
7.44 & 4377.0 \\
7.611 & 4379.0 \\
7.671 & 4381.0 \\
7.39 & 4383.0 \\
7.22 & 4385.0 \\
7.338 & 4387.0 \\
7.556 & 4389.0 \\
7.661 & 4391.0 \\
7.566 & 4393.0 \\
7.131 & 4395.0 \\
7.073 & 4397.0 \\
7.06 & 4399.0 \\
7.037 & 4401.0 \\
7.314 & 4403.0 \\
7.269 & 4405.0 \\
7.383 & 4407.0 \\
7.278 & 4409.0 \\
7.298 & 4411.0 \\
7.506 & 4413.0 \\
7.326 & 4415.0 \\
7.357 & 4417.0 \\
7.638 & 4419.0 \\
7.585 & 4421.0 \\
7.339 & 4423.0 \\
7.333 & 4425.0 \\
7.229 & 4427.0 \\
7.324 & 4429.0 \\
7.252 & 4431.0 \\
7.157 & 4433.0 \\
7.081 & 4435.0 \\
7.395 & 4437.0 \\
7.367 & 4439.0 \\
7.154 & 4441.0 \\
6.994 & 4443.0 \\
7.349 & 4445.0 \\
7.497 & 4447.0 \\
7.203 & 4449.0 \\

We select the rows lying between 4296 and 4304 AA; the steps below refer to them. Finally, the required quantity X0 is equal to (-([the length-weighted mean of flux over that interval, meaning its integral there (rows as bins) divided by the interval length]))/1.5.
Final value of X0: -4.85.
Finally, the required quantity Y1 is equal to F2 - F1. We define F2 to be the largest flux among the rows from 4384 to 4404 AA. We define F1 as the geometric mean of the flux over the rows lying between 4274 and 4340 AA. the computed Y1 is 0.52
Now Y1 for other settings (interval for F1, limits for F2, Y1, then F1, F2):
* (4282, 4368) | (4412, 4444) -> 0.68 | 7.0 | 7.638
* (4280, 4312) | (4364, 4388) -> 0.29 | 7.4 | 7.671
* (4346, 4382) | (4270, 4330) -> 0.52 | 7.3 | 7.802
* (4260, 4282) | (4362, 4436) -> 0.19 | 7.5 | 7.671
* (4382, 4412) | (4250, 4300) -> 0.50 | 7.3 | 7.802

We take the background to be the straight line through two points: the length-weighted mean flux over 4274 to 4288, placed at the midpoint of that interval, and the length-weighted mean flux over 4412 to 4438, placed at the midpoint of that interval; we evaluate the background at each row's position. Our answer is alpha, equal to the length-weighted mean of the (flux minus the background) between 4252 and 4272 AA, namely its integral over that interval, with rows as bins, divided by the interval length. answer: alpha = -0.10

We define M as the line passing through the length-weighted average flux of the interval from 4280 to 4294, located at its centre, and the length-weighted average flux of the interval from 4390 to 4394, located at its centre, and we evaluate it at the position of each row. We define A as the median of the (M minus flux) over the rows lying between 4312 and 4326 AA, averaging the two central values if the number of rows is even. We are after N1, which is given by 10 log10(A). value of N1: -10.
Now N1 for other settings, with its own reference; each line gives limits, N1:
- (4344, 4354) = -1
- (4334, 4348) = 2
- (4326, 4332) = -1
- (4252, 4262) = -12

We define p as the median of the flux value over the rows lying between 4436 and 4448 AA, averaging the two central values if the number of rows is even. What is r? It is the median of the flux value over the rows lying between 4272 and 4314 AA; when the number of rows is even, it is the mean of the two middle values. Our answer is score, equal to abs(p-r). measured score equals 0.01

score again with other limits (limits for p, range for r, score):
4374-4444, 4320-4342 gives 0.53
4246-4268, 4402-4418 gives 0.06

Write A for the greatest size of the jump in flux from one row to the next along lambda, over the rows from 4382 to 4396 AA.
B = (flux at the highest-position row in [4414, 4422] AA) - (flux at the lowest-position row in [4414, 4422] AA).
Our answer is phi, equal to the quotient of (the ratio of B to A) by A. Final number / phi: 1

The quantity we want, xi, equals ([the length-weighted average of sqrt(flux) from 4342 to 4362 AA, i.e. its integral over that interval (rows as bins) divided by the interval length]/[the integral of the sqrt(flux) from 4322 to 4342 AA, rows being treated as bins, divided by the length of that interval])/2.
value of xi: 0.519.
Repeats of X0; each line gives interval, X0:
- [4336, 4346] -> -3.55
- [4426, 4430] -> -4.85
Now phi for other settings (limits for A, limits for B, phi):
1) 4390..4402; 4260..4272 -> 0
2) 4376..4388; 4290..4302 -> 0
